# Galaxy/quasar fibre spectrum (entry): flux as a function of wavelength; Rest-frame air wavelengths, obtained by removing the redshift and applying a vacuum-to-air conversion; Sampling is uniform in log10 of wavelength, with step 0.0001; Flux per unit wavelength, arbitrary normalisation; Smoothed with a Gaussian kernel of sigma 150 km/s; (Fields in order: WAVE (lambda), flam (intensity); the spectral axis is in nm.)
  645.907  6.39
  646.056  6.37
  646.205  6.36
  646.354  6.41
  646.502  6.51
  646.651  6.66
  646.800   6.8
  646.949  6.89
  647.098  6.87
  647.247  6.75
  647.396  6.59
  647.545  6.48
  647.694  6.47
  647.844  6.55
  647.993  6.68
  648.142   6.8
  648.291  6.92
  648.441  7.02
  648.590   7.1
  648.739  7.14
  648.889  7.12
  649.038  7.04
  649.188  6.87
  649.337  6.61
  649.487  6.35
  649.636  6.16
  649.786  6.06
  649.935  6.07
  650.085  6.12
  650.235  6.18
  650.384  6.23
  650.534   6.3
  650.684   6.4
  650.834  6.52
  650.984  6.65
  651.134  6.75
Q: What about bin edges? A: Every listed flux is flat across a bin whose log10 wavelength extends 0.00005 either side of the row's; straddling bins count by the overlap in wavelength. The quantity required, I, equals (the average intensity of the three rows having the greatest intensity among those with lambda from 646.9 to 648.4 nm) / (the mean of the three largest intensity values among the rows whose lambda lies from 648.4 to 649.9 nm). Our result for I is 0.97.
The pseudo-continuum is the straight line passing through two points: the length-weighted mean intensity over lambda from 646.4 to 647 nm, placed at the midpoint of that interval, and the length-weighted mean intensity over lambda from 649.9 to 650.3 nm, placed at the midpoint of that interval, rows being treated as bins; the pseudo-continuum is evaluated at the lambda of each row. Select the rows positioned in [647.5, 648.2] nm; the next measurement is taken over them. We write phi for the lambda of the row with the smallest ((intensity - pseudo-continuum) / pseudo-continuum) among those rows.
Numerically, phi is 647.545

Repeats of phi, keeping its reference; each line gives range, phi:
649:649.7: 649.636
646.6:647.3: 646.651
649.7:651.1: 649.786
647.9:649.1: 647.993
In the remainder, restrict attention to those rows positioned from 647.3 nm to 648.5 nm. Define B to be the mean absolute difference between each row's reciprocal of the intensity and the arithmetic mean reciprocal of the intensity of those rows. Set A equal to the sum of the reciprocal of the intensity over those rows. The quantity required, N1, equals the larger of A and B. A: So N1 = 1.20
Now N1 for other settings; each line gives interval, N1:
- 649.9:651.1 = 1.27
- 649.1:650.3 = 1.27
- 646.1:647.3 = 1.20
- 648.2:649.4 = 1.15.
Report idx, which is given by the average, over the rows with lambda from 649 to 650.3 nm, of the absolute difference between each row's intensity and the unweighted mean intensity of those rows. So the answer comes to 0.304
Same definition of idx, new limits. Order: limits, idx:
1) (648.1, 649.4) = 0.140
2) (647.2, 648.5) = 0.157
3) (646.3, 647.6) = 0.147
